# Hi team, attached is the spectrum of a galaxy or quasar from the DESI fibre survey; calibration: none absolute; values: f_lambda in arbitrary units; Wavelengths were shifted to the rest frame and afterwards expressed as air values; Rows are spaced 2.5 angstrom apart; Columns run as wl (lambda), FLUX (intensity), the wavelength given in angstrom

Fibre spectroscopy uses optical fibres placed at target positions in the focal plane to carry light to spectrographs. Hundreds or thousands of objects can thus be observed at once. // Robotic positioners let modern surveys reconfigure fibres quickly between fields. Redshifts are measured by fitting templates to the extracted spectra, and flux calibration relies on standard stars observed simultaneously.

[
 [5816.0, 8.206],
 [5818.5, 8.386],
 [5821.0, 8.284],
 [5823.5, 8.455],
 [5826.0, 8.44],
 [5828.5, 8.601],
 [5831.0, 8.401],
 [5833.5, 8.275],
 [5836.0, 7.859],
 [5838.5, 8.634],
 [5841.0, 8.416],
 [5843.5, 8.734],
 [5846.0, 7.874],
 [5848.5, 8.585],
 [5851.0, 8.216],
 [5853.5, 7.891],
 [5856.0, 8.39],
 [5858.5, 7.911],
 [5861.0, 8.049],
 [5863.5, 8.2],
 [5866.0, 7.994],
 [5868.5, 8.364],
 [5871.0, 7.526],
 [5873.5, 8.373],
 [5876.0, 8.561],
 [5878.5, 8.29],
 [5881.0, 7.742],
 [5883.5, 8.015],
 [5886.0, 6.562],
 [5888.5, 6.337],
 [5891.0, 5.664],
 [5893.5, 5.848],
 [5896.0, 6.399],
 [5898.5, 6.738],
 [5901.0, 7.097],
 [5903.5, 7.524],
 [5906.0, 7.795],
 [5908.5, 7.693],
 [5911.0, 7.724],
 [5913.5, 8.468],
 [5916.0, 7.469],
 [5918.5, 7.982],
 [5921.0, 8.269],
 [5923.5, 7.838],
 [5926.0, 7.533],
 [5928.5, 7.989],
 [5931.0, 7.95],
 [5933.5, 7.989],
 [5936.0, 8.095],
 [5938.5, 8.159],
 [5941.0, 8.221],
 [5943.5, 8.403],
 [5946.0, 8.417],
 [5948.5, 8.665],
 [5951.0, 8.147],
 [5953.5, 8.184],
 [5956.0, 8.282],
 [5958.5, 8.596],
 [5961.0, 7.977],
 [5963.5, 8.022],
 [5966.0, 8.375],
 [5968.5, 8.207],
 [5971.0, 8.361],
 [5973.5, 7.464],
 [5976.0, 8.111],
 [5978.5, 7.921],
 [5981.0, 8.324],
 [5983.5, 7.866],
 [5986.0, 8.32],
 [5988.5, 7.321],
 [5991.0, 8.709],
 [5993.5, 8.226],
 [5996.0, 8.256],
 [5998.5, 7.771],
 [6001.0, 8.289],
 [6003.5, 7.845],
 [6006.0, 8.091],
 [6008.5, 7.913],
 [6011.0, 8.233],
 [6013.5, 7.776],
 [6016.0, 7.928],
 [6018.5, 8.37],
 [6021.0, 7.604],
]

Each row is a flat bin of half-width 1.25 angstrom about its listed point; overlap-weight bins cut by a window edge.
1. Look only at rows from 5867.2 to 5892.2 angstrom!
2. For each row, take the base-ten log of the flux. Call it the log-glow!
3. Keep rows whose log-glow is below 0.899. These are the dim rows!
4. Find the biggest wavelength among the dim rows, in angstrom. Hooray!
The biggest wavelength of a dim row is 5891.0 angstrom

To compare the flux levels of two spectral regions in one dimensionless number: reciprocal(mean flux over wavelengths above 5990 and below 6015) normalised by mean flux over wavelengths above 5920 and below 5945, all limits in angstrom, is 0.0153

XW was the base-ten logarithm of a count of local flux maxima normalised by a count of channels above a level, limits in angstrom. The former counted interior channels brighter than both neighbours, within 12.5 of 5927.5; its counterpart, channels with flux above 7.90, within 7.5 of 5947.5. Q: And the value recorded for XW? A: -0.48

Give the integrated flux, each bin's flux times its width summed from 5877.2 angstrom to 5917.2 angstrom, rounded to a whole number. 288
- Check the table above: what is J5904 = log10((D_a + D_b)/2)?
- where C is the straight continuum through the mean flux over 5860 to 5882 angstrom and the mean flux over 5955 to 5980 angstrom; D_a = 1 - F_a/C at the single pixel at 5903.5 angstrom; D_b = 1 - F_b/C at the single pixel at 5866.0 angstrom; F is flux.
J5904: -1.3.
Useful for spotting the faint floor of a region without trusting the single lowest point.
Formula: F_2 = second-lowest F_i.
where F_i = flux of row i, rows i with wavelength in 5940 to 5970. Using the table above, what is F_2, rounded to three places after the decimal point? 8.022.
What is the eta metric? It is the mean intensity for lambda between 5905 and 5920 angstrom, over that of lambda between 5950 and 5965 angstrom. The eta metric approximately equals 0.96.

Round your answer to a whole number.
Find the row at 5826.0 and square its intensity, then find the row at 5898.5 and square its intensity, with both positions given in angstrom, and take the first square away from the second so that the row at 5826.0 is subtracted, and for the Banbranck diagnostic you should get -26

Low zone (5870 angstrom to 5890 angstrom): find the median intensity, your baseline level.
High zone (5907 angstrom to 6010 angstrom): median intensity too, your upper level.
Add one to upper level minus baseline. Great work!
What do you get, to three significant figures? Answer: 1.23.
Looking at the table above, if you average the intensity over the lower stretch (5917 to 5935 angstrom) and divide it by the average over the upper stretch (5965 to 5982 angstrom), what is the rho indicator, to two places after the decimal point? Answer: 0.98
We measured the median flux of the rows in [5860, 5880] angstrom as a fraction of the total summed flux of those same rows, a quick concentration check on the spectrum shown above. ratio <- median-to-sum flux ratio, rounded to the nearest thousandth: 0.126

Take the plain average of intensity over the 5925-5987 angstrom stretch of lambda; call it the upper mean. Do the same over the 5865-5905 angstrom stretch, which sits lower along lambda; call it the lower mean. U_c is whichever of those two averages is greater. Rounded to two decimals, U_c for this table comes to 8.14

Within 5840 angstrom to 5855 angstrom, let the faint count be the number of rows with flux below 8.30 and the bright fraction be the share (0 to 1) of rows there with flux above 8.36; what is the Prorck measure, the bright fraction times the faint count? 1.5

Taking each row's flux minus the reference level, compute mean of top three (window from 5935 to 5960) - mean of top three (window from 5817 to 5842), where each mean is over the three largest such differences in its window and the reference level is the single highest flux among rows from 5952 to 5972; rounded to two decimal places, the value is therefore 0.00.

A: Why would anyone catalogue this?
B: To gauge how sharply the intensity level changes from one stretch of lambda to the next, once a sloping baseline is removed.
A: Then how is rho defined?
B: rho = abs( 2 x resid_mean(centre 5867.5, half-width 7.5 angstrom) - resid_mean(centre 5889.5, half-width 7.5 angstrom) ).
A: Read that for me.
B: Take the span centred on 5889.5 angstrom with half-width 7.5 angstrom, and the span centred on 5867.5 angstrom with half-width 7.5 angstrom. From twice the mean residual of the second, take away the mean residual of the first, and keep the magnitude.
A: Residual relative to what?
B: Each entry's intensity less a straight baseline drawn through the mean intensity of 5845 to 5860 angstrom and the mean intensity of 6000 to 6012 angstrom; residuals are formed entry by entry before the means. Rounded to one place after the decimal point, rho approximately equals 1.5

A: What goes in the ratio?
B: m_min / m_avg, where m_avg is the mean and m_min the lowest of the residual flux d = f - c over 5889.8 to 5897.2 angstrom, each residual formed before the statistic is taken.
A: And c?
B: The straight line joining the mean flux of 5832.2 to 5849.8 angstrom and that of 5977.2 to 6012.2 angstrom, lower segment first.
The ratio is 1.1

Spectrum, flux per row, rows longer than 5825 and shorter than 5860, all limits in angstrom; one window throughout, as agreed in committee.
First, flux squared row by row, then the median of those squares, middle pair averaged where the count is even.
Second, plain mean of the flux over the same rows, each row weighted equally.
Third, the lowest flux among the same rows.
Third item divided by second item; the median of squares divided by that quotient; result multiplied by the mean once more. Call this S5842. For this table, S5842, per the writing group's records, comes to 618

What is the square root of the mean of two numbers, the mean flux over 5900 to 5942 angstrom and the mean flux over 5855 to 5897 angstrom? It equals 2.78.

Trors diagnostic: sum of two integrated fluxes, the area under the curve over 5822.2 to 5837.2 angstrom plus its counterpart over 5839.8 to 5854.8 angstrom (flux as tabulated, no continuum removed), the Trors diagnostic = 249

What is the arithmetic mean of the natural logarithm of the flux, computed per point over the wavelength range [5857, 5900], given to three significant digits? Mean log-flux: 2.00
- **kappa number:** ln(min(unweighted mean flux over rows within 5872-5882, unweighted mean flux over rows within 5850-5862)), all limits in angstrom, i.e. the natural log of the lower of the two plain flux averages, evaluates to 2.09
